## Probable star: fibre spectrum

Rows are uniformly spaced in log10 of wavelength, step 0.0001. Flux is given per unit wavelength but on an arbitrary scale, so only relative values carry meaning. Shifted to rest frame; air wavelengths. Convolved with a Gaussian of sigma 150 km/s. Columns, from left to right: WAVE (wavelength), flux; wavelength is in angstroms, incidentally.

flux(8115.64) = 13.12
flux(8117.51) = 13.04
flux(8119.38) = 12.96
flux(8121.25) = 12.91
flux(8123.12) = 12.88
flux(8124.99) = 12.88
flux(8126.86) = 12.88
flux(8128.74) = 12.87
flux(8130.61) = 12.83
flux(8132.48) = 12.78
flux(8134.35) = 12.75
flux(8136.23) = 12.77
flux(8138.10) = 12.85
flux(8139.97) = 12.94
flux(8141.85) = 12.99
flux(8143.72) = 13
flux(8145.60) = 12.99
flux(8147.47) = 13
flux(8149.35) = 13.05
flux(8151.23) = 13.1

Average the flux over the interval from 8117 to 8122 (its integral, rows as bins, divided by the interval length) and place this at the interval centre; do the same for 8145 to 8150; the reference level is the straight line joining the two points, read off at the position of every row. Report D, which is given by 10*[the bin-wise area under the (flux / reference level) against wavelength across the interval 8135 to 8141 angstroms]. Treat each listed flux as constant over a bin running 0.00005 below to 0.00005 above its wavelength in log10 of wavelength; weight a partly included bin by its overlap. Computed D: 59.3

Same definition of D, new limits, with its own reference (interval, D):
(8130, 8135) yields 49.3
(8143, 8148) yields 49.9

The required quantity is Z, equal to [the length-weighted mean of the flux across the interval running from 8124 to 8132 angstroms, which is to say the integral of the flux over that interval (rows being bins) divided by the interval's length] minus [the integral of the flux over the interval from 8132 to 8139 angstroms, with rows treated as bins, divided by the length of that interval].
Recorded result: 0.07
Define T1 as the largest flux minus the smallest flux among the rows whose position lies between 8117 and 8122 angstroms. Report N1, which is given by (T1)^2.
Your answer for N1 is 0.017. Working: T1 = 0.13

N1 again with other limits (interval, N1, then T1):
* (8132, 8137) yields 0.001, 0.03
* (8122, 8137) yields 0.017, 0.13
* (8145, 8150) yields 0.004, 0.06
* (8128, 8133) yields 0.008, 0.09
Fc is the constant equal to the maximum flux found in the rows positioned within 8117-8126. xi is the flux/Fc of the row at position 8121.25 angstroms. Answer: 0.99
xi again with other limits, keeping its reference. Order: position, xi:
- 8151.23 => 1.00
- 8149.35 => 1.00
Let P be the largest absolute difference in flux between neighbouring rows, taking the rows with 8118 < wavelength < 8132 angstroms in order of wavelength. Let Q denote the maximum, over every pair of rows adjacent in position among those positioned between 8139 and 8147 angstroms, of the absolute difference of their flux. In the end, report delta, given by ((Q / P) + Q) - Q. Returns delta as 1.00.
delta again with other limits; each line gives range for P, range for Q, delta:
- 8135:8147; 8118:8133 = 0.56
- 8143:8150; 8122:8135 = 1.00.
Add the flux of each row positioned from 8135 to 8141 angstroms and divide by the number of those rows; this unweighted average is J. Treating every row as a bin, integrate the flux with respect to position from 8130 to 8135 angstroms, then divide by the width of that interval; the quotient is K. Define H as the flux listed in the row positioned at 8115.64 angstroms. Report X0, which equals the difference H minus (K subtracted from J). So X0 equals 13.07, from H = 13.12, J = 12.9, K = 12.8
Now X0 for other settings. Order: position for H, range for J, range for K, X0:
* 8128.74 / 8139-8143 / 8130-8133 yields 12.72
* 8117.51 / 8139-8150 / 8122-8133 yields 12.90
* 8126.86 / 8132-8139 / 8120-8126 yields 12.99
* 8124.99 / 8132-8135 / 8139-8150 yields 13.11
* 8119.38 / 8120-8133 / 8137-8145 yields 13.05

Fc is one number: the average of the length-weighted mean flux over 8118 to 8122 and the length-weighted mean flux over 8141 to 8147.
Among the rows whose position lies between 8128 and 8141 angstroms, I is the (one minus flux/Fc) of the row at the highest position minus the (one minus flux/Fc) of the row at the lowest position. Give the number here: -0.005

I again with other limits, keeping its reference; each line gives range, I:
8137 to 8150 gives -0.015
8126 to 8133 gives 0.008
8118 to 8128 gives 0.006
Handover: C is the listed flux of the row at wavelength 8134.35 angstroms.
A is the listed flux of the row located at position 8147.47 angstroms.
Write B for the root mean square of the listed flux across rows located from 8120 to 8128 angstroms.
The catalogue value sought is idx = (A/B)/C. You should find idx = 0.0791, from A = 13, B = 12.89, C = 12.75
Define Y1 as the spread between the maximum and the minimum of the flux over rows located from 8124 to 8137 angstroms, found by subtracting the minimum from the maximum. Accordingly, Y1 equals 0.13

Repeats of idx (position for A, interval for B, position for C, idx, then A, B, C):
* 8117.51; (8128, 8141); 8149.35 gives 0.0779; 13.04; 12.83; 13.05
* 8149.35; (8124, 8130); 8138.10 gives 0.0789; 13.05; 12.88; 12.85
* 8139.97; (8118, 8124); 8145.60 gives 0.0771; 12.94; 12.92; 12.99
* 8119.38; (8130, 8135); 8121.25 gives 0.0785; 12.96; 12.79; 12.91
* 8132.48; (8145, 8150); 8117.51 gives 0.0753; 12.78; 13.01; 13.04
